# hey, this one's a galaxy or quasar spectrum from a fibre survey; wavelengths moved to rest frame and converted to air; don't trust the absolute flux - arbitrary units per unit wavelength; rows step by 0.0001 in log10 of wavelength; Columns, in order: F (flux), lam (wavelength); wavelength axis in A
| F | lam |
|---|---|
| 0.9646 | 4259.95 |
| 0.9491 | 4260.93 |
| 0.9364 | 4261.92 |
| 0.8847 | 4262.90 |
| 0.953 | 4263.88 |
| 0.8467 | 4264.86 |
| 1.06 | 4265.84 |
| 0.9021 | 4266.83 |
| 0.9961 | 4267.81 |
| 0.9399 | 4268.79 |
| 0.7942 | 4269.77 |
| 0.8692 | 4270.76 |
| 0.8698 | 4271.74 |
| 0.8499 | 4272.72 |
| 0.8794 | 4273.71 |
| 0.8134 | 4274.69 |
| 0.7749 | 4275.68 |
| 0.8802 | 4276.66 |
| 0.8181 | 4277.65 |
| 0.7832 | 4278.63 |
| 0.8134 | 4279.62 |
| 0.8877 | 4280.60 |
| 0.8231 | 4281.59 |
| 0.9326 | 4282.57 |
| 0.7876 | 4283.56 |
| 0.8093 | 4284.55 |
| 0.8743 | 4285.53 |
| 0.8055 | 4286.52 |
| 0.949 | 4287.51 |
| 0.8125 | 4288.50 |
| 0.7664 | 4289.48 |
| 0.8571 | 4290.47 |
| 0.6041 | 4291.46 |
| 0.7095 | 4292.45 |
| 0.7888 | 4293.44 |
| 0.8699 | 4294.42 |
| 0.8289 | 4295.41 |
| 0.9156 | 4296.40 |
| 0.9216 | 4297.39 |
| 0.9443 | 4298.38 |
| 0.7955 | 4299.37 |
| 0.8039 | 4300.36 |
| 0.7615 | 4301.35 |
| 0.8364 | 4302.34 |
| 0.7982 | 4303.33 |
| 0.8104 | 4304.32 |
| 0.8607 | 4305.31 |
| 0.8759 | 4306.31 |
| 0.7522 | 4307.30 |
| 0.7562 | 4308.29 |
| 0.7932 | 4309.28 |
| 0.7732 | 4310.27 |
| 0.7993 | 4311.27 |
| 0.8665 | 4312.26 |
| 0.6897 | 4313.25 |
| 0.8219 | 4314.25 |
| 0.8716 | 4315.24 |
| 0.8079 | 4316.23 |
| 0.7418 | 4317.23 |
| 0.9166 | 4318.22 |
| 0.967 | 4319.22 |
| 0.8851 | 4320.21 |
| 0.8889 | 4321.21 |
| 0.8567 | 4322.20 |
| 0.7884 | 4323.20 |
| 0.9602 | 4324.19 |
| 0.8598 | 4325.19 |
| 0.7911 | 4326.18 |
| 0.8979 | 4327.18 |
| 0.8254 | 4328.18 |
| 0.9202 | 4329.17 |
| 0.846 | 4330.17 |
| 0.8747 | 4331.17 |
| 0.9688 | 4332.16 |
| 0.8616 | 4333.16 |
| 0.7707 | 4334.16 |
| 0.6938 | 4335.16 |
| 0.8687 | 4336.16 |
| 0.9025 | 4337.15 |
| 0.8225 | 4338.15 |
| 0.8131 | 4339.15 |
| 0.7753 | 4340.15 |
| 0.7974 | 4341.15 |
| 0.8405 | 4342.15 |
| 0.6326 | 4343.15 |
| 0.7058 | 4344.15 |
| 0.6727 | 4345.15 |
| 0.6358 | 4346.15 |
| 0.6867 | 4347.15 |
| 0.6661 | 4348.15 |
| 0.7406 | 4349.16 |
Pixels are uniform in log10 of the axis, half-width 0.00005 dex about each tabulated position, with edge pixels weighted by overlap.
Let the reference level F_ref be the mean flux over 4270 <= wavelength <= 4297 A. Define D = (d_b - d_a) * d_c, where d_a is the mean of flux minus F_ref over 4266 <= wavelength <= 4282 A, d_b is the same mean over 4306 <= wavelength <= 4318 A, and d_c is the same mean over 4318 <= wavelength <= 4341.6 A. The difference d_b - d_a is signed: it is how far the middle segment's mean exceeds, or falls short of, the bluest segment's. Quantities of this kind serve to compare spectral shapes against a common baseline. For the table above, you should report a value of -0.0017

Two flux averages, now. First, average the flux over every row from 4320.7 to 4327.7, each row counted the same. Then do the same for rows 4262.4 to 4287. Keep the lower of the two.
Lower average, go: 0.863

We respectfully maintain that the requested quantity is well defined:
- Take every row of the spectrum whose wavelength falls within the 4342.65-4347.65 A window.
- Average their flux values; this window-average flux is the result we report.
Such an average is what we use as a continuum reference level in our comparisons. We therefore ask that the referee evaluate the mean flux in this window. 0.67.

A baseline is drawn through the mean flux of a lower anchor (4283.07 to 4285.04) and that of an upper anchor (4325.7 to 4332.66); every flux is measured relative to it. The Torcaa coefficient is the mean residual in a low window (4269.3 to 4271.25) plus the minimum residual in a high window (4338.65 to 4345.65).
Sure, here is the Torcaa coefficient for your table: -0.21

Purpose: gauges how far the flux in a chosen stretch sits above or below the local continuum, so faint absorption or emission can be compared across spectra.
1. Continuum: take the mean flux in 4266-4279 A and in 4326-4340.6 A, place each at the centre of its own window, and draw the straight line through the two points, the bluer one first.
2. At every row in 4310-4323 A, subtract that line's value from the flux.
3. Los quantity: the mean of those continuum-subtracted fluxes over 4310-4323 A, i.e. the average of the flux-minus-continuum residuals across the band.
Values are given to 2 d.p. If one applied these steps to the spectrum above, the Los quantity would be -0.01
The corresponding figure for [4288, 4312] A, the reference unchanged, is -0.04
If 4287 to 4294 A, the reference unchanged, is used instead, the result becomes -0.07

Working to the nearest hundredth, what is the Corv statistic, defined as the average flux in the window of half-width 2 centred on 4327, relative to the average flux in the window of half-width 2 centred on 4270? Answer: 0.97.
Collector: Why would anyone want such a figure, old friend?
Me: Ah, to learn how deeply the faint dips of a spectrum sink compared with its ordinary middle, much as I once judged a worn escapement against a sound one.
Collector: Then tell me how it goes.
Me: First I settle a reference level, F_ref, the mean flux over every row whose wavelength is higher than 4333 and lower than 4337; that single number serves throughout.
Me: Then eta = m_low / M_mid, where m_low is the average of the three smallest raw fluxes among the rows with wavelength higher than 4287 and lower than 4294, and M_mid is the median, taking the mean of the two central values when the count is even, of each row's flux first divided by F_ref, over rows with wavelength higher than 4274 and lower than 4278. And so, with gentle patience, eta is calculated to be 0.68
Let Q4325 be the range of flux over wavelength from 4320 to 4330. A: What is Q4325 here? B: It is 0.172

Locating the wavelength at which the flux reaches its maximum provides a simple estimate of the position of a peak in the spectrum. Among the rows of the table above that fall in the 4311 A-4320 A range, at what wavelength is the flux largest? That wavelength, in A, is 4319.22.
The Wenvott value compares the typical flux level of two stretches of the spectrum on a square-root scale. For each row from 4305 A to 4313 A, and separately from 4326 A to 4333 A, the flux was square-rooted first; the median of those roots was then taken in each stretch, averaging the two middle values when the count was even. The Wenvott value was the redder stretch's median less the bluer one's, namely 0.043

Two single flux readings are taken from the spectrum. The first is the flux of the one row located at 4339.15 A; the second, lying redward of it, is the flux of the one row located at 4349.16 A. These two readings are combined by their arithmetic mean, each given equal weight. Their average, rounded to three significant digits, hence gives 0.777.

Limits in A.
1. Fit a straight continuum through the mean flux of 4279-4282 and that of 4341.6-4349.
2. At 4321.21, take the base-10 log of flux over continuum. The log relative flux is 0.075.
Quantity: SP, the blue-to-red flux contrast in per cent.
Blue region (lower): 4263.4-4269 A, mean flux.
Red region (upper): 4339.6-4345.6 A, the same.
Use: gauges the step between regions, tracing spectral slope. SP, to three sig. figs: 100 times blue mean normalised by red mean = 129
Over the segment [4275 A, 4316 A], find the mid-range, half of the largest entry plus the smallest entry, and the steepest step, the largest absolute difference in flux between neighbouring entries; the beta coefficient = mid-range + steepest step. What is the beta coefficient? 1.03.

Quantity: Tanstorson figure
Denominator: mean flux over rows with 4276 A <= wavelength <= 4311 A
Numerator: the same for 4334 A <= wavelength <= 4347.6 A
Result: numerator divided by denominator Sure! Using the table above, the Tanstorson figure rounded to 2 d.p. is 0.92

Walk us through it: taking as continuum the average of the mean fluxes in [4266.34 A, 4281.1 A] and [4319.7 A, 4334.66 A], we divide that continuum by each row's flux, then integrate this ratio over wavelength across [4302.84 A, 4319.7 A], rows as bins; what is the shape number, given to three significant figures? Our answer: 17.9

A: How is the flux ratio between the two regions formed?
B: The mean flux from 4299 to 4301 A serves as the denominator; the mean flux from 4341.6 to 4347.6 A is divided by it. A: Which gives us 0.87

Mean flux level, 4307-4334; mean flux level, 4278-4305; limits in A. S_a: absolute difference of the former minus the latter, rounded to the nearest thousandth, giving 0.018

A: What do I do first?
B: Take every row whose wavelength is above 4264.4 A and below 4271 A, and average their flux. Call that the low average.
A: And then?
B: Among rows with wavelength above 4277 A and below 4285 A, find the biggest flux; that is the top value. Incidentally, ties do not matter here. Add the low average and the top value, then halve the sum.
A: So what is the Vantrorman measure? 0.92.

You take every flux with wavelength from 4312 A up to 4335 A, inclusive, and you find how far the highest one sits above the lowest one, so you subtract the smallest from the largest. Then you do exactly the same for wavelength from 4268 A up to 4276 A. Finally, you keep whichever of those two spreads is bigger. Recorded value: 0.28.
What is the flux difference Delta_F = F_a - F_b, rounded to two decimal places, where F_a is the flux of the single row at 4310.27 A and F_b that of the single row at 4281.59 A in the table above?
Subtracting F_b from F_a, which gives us -0.05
